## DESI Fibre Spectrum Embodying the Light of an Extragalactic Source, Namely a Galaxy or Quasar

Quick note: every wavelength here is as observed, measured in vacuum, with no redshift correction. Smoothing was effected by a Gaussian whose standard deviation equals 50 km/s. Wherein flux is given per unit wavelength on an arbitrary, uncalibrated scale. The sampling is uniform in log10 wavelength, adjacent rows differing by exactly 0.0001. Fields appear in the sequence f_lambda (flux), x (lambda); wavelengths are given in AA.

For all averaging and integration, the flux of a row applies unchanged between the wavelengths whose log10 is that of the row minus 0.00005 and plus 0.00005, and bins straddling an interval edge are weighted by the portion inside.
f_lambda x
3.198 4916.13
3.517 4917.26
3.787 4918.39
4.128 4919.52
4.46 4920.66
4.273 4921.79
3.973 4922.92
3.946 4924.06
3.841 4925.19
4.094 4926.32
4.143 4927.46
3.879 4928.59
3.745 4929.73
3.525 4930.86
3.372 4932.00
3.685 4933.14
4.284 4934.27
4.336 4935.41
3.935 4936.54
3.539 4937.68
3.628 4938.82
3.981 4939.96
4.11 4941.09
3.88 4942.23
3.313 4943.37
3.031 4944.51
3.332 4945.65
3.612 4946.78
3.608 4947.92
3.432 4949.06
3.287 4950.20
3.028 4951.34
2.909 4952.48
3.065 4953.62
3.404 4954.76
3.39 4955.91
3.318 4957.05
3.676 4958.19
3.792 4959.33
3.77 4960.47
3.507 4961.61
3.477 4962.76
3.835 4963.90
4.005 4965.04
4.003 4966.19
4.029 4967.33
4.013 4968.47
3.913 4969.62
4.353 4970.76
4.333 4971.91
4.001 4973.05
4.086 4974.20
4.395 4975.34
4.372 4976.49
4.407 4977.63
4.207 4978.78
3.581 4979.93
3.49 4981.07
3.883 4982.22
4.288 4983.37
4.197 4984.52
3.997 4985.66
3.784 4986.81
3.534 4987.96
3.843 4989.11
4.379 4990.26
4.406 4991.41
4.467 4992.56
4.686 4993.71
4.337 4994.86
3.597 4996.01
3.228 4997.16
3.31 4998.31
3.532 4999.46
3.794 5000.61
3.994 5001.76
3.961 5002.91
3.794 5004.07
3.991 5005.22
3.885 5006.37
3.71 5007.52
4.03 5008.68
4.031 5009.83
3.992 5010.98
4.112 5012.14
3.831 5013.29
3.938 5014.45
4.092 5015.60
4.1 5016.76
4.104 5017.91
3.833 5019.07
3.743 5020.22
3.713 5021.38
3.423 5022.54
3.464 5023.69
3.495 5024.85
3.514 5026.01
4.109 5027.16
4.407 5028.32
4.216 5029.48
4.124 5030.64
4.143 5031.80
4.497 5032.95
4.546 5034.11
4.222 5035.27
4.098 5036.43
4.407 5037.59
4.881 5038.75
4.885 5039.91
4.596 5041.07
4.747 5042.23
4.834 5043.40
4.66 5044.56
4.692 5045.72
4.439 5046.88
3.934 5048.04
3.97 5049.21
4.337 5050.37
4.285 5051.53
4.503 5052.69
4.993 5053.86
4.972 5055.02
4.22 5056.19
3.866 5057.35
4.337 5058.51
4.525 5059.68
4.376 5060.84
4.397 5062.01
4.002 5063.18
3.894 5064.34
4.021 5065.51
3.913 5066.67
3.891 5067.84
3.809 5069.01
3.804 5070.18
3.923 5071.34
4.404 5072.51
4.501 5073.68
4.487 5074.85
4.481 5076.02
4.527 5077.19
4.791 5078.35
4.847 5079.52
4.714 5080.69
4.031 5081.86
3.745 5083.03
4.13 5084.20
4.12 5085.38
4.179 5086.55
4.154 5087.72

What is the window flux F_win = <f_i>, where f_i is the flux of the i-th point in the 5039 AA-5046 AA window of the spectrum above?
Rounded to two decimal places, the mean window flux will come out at 4.74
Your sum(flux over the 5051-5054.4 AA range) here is 13.8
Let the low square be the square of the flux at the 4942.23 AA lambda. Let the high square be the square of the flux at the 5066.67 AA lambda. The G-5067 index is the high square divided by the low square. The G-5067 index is 1.02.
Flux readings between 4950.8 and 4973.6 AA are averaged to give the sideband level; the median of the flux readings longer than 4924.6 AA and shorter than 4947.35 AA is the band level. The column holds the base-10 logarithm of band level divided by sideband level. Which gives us 0.012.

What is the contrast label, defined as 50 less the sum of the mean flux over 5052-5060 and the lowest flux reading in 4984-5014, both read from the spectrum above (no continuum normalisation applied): 42.3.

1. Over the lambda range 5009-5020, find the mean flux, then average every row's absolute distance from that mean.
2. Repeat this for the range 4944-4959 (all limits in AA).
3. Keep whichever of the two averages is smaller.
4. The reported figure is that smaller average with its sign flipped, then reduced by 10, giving -10.09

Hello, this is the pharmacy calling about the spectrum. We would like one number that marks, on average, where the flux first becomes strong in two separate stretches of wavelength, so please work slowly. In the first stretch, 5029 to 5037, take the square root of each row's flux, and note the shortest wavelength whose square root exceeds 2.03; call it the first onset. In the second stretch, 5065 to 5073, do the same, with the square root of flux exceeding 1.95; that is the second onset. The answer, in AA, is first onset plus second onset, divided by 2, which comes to 5047.5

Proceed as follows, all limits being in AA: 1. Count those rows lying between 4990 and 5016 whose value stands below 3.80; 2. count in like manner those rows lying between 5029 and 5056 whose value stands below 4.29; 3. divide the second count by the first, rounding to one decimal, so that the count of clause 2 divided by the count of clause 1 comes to 1.1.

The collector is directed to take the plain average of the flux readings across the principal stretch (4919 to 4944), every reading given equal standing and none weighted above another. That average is 3.91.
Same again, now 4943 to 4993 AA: 3.79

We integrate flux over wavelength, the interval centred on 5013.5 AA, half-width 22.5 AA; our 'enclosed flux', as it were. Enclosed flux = 178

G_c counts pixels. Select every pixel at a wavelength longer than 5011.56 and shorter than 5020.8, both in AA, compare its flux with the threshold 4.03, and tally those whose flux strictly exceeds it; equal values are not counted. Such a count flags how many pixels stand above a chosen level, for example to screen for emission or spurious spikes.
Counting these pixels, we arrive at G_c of 4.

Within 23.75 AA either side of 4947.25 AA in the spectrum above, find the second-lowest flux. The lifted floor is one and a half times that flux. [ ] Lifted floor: 4.54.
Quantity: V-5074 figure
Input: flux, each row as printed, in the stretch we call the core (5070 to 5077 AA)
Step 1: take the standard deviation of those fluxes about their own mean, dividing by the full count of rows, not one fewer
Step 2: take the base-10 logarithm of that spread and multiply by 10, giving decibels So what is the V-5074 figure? -5.4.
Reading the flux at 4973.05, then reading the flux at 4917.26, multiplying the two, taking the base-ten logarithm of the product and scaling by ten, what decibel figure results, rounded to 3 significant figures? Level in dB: 11.5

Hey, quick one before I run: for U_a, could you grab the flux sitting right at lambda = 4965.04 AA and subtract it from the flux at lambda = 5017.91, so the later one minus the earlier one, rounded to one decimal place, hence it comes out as 0.1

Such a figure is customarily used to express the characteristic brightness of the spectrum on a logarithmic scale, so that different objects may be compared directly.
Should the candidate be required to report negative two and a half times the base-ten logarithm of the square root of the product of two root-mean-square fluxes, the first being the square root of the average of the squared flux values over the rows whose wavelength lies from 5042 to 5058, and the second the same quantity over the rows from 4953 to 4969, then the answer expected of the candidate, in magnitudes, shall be -1.52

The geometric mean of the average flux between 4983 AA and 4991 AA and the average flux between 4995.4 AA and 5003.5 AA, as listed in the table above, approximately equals 3.81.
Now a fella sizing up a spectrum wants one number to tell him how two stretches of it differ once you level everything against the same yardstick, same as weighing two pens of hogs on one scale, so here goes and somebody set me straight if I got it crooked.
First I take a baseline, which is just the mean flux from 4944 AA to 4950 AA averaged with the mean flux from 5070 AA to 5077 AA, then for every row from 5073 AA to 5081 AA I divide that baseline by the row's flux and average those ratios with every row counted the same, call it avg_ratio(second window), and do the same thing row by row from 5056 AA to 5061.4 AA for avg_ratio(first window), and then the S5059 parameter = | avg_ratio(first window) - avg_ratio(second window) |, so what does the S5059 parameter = 0.071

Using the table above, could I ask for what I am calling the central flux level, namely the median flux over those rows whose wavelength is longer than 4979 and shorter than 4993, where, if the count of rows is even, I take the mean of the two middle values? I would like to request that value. 3.94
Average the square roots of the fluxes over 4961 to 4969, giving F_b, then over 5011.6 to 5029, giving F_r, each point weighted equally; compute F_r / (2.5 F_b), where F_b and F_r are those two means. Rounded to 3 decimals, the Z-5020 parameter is 0.401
